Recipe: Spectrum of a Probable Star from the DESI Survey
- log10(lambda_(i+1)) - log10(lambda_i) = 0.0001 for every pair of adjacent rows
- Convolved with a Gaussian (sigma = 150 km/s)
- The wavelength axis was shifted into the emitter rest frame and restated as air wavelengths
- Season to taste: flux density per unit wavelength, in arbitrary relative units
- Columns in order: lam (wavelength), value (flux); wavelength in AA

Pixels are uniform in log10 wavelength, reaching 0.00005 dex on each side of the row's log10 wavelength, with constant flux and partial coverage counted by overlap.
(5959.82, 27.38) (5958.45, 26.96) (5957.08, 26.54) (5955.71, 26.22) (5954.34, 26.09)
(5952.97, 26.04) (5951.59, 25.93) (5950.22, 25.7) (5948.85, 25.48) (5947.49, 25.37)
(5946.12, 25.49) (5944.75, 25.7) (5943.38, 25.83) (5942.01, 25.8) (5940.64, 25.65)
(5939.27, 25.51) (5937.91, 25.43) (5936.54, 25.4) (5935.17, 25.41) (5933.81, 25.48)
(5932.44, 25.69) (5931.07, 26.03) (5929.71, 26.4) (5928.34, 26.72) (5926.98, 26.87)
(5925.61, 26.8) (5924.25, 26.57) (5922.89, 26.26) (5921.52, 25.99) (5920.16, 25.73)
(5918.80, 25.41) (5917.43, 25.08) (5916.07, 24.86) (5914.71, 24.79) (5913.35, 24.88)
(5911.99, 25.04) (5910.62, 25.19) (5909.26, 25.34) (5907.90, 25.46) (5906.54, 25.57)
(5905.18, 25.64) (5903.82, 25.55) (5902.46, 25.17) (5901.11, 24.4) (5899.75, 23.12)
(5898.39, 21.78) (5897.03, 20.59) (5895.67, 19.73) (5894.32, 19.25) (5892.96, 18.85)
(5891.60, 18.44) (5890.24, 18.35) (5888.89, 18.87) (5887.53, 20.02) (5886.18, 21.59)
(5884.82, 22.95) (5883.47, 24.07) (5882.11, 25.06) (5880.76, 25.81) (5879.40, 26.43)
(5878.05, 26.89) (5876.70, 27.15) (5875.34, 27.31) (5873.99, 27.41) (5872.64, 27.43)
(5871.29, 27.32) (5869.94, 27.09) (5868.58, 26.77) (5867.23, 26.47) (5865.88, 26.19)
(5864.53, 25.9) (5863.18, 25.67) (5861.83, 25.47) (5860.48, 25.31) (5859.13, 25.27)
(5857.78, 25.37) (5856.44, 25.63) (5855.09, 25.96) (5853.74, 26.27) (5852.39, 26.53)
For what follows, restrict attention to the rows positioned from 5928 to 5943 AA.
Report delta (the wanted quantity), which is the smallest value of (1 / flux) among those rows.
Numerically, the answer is 0.0374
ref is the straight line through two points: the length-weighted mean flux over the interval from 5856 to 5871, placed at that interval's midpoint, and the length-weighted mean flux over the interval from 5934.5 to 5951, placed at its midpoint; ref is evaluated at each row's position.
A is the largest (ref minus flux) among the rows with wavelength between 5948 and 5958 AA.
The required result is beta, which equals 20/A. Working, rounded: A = 0.1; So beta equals 338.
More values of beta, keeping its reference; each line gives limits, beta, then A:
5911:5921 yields 22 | 0.9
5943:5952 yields 114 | 0.2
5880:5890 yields 3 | 7.0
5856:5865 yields 28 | 0.7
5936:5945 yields 100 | 0.2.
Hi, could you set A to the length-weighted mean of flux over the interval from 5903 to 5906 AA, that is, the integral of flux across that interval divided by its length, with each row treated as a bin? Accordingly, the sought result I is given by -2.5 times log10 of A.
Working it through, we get -3.519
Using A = 25.6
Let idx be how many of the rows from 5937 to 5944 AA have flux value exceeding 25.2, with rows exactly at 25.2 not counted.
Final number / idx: 5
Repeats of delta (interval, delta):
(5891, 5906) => 0.0390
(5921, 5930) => 0.0372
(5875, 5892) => 0.0366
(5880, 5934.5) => 0.0372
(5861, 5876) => 0.0365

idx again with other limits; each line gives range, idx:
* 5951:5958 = 5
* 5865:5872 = 5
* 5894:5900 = 0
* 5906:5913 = 3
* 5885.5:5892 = 0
